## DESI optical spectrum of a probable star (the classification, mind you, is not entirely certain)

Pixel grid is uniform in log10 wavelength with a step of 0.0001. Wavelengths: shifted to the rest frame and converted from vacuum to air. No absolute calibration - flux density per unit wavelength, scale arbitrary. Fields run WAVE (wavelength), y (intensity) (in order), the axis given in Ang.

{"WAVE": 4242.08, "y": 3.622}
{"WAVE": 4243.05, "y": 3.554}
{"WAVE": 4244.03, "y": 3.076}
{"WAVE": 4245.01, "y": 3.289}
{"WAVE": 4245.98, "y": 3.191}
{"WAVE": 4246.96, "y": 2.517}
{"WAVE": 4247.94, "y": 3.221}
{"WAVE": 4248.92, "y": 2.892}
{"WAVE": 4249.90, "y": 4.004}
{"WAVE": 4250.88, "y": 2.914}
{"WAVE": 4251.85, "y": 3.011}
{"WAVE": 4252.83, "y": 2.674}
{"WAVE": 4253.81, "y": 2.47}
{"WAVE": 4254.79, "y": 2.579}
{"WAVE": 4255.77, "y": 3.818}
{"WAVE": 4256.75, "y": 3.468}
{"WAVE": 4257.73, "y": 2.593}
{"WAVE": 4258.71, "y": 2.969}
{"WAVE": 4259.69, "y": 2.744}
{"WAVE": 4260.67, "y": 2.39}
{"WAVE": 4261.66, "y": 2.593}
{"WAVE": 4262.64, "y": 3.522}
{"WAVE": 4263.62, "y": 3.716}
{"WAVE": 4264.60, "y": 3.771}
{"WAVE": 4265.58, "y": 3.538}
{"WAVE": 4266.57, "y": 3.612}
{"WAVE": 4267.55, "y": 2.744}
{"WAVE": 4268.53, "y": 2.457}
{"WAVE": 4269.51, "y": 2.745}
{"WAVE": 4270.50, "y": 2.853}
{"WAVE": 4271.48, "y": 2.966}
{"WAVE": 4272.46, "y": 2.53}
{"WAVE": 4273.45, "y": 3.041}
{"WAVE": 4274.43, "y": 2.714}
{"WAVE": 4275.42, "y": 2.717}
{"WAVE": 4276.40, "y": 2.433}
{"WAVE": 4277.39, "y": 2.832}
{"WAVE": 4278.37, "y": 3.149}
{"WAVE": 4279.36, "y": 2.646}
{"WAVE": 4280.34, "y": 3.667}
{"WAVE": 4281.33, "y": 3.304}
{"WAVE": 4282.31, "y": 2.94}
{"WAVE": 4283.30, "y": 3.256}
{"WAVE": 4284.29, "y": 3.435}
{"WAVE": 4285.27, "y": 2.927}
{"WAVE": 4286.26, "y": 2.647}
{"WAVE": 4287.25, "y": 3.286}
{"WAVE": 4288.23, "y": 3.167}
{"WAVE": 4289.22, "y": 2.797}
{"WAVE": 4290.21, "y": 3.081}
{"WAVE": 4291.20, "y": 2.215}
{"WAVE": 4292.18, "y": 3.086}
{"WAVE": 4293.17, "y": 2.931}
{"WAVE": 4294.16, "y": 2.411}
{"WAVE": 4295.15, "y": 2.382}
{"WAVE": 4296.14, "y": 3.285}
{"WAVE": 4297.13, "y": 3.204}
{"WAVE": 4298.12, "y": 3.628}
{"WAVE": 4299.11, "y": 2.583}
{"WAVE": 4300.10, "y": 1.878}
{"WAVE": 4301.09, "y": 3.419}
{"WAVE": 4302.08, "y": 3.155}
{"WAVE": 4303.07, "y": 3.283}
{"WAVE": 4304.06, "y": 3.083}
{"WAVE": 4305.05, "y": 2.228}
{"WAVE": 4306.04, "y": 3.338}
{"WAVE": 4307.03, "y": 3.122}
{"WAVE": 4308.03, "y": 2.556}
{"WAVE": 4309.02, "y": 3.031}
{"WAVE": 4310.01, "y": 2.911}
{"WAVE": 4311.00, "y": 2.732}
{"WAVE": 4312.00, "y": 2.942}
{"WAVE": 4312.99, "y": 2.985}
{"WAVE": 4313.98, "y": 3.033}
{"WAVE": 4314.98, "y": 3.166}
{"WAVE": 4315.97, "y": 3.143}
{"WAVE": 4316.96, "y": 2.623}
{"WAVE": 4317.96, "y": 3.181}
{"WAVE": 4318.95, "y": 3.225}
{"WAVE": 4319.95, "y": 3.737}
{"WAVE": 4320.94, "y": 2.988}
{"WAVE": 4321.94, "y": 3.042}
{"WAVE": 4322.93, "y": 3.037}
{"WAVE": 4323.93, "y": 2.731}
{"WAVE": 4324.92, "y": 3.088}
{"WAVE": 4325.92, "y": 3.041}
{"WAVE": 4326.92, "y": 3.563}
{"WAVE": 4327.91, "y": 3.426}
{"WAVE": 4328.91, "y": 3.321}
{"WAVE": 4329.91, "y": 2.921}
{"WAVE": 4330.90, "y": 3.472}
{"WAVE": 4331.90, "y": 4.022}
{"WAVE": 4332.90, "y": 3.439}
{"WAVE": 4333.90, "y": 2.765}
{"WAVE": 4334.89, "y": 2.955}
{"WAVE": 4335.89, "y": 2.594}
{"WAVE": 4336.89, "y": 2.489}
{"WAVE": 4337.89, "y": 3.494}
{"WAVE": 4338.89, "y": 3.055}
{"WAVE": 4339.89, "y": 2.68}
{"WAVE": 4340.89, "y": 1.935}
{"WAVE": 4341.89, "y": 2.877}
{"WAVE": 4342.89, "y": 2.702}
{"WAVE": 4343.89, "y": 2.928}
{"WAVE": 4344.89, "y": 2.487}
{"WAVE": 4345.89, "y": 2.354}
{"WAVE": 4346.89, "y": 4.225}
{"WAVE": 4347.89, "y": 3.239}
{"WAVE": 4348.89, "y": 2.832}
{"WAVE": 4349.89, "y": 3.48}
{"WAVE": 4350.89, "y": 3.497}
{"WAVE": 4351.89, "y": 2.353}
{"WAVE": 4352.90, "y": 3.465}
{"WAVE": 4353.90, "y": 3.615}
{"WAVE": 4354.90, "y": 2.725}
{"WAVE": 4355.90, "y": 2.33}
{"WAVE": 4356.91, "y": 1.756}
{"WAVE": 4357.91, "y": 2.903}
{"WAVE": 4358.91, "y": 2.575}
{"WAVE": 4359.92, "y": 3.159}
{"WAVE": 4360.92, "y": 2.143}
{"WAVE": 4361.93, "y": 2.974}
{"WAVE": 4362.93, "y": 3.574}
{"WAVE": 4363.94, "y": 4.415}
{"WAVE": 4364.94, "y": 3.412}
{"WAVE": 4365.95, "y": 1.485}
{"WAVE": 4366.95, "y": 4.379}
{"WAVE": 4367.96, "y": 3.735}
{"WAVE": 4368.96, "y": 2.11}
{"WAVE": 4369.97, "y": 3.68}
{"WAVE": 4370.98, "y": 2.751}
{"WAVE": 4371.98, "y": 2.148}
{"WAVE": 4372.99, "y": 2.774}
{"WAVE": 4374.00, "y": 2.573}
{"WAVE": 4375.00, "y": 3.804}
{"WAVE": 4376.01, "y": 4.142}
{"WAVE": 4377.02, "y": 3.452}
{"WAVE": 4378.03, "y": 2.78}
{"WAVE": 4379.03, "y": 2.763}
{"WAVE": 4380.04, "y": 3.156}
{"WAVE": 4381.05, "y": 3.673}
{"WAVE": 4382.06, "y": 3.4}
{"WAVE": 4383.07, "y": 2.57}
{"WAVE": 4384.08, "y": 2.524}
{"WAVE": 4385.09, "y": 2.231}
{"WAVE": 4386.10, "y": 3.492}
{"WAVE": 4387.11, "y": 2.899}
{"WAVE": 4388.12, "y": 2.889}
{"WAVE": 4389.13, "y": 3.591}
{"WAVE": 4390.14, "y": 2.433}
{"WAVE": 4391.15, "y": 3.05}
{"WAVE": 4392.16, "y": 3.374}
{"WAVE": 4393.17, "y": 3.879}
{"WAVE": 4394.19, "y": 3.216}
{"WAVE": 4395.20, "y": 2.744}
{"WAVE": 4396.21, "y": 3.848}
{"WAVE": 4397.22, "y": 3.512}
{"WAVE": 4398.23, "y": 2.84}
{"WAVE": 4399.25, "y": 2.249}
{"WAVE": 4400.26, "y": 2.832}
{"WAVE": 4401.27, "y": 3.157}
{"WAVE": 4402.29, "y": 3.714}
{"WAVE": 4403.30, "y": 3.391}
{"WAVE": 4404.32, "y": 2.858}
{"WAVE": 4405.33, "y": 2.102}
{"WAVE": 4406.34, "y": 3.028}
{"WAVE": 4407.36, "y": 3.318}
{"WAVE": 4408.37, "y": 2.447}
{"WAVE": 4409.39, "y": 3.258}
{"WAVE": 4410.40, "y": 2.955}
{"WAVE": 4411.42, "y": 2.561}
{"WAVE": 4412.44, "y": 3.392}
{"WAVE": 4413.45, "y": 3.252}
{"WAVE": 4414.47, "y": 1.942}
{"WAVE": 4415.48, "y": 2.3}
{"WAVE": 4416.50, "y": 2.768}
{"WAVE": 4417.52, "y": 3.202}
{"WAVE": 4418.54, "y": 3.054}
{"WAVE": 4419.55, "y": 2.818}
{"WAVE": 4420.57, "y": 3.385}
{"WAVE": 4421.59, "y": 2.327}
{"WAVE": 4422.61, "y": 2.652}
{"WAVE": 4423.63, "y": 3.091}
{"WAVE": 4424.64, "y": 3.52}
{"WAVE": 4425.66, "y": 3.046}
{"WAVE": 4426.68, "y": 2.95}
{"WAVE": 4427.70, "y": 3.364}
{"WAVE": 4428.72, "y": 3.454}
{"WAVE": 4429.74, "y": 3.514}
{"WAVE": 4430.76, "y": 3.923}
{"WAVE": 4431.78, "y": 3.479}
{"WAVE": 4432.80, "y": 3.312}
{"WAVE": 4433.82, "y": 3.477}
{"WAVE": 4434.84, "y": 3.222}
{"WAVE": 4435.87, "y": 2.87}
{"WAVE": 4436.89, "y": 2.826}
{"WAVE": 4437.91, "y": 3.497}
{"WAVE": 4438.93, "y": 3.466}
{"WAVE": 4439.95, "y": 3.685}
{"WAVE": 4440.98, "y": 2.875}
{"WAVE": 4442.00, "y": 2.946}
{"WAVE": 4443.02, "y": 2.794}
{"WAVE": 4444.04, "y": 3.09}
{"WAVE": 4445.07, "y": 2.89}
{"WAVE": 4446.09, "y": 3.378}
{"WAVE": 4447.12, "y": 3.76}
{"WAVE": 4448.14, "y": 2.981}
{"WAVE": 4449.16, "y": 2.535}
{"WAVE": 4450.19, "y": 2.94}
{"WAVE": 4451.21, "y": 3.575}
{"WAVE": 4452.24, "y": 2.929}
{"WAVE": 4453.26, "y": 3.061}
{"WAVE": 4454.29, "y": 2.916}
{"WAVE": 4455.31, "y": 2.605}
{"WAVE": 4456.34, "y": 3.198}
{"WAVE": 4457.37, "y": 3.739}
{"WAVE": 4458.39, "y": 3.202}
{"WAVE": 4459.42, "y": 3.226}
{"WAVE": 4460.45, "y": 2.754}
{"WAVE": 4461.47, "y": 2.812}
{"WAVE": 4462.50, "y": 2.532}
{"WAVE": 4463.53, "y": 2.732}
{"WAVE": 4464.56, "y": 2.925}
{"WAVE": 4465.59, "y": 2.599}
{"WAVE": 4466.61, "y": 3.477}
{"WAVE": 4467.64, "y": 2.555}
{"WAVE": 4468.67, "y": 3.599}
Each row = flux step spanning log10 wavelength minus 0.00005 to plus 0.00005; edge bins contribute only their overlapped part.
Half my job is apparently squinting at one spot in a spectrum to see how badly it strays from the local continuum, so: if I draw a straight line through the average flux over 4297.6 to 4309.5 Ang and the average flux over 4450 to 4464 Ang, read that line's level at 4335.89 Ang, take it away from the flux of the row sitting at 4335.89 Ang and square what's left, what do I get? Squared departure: 0.13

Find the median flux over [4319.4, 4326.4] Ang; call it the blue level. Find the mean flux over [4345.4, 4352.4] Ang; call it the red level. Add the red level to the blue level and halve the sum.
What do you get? 3.09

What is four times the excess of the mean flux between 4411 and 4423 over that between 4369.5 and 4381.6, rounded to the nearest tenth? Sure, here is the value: -1.3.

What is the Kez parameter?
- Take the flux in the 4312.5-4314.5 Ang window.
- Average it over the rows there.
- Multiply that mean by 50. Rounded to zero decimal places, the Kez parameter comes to 150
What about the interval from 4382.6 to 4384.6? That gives 127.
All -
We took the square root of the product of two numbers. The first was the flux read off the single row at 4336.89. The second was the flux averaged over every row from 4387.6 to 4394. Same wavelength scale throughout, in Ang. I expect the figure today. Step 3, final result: 2.82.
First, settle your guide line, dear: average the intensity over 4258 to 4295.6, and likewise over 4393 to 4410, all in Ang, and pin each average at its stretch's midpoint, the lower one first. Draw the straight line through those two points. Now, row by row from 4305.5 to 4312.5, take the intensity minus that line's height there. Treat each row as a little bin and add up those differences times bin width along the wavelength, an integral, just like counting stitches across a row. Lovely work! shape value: -0.3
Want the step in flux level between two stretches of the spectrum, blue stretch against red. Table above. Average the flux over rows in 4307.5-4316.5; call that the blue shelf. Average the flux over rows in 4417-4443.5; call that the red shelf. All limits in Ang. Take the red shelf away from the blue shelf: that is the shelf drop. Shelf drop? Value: -0.2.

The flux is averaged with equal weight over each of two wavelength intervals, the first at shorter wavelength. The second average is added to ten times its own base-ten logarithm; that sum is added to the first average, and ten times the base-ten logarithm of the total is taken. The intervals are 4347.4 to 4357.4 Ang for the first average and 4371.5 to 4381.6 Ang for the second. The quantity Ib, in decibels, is 10.4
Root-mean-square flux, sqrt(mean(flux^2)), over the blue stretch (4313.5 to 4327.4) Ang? 3.13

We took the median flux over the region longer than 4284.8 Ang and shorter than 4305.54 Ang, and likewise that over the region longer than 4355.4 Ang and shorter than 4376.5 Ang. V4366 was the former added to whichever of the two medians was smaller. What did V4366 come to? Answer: 5.98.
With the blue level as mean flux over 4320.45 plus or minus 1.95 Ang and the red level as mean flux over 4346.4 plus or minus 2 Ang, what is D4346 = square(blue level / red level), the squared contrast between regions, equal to 1.11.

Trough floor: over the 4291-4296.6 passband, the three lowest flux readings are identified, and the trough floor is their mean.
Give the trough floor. 2.34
